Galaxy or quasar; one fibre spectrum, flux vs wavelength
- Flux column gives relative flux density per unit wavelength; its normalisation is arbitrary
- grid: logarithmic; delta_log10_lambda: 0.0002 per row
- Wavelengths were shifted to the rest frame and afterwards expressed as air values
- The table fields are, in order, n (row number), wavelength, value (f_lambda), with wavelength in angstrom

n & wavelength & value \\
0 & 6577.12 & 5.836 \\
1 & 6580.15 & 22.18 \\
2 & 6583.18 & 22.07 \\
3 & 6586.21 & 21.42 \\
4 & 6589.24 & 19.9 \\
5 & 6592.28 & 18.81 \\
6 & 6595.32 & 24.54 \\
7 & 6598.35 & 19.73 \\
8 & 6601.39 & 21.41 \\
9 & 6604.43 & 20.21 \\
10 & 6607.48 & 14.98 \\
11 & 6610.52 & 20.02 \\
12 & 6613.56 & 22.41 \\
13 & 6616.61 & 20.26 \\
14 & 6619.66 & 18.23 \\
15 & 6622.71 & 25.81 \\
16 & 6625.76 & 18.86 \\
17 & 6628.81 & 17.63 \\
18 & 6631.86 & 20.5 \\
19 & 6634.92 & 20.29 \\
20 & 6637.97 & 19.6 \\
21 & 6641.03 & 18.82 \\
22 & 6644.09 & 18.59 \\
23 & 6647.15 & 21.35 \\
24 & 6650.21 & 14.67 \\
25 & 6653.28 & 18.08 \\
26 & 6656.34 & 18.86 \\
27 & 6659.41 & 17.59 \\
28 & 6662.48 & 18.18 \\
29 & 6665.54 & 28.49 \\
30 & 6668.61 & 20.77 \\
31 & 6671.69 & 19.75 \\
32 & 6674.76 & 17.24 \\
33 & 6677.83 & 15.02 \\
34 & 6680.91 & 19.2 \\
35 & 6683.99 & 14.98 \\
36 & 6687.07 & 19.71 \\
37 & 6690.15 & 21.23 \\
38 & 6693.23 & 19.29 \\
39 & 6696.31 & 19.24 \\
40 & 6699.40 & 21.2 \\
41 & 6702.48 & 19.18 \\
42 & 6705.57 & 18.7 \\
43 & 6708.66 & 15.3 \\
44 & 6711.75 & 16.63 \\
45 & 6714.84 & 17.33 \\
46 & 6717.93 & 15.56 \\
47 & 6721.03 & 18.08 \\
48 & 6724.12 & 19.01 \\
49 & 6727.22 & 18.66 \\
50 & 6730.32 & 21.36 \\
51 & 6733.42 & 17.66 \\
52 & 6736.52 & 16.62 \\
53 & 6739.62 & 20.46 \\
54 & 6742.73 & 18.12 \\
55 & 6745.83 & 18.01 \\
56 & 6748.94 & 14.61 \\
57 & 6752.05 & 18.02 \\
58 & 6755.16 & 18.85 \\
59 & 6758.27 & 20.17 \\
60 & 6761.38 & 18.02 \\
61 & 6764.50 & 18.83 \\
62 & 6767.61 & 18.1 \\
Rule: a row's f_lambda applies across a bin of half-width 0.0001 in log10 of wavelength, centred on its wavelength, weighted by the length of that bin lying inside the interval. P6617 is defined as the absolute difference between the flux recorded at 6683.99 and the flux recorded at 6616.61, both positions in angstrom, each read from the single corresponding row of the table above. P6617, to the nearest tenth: 5.3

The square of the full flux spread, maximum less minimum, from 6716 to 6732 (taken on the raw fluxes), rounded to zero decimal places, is 34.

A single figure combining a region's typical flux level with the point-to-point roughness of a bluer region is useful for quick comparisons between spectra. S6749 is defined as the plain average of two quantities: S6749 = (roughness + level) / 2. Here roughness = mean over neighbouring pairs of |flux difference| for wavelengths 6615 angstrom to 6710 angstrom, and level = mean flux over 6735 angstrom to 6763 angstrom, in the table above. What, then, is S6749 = 10.49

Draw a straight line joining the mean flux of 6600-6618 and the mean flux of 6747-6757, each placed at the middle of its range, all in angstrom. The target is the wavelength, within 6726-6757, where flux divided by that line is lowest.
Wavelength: 6748.94 angstrom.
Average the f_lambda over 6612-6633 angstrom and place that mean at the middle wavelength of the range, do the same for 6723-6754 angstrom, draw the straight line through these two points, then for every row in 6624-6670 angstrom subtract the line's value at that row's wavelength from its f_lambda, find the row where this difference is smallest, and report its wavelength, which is 6650.21 angstrom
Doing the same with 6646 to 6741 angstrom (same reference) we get 6650.21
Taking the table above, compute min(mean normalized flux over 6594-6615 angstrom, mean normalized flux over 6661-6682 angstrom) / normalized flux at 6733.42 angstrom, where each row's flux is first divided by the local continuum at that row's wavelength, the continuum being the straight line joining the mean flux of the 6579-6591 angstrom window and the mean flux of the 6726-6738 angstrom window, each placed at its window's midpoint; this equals 1.02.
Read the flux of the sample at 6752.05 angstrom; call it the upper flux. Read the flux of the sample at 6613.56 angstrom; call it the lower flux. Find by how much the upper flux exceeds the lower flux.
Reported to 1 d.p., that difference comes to -4.4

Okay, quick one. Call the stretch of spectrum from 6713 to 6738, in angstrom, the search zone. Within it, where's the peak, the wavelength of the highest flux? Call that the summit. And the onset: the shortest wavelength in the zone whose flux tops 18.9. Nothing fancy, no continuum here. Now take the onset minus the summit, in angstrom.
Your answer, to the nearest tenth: -6.2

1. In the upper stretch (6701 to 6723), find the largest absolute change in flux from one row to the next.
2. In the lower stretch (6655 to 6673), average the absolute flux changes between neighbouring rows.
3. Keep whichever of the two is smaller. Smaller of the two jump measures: 3.4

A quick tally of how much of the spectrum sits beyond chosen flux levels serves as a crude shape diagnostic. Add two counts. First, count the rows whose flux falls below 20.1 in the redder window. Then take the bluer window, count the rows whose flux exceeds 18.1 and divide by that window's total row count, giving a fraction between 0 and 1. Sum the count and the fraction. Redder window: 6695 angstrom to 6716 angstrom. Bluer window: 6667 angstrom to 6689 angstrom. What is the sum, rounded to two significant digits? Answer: 6.6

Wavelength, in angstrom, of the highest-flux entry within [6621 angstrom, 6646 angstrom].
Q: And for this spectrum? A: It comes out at 6622.71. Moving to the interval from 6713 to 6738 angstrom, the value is 6730.32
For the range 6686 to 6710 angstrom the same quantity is 6690.15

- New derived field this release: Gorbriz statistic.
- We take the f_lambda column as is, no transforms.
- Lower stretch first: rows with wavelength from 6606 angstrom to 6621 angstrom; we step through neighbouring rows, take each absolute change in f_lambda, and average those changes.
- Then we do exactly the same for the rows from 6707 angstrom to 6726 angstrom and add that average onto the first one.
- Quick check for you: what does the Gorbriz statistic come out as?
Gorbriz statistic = 4.4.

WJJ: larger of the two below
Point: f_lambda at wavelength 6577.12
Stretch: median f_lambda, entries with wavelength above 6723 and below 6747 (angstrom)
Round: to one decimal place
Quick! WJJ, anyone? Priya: 18.4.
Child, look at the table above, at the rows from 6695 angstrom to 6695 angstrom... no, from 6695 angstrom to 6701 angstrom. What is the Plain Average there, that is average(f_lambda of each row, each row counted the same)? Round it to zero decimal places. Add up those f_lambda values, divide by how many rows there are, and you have 20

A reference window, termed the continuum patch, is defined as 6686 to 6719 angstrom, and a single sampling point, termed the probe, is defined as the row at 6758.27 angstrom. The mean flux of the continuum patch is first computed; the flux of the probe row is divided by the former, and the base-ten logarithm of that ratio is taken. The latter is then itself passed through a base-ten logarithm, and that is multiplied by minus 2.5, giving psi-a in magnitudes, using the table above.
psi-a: 3.6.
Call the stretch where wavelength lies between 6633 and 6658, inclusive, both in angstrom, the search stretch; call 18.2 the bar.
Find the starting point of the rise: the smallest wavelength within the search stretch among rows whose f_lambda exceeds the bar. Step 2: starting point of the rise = 6634.92 angstrom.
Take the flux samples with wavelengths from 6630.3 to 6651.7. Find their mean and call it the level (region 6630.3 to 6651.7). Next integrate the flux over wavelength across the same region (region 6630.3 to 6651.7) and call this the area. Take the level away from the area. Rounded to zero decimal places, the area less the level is 390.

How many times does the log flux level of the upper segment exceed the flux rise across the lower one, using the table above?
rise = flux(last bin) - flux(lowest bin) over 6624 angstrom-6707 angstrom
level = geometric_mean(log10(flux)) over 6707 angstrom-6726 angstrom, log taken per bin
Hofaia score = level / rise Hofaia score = -7.7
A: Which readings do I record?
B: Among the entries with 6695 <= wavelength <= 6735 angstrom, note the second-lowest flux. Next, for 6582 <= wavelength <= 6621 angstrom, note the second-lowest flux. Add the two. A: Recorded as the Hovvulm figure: 33.8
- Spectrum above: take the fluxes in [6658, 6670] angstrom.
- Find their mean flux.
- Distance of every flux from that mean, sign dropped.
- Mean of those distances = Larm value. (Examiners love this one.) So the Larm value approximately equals 3.6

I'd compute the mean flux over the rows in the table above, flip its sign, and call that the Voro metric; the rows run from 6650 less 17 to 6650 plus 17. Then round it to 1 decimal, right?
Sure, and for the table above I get -19.5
